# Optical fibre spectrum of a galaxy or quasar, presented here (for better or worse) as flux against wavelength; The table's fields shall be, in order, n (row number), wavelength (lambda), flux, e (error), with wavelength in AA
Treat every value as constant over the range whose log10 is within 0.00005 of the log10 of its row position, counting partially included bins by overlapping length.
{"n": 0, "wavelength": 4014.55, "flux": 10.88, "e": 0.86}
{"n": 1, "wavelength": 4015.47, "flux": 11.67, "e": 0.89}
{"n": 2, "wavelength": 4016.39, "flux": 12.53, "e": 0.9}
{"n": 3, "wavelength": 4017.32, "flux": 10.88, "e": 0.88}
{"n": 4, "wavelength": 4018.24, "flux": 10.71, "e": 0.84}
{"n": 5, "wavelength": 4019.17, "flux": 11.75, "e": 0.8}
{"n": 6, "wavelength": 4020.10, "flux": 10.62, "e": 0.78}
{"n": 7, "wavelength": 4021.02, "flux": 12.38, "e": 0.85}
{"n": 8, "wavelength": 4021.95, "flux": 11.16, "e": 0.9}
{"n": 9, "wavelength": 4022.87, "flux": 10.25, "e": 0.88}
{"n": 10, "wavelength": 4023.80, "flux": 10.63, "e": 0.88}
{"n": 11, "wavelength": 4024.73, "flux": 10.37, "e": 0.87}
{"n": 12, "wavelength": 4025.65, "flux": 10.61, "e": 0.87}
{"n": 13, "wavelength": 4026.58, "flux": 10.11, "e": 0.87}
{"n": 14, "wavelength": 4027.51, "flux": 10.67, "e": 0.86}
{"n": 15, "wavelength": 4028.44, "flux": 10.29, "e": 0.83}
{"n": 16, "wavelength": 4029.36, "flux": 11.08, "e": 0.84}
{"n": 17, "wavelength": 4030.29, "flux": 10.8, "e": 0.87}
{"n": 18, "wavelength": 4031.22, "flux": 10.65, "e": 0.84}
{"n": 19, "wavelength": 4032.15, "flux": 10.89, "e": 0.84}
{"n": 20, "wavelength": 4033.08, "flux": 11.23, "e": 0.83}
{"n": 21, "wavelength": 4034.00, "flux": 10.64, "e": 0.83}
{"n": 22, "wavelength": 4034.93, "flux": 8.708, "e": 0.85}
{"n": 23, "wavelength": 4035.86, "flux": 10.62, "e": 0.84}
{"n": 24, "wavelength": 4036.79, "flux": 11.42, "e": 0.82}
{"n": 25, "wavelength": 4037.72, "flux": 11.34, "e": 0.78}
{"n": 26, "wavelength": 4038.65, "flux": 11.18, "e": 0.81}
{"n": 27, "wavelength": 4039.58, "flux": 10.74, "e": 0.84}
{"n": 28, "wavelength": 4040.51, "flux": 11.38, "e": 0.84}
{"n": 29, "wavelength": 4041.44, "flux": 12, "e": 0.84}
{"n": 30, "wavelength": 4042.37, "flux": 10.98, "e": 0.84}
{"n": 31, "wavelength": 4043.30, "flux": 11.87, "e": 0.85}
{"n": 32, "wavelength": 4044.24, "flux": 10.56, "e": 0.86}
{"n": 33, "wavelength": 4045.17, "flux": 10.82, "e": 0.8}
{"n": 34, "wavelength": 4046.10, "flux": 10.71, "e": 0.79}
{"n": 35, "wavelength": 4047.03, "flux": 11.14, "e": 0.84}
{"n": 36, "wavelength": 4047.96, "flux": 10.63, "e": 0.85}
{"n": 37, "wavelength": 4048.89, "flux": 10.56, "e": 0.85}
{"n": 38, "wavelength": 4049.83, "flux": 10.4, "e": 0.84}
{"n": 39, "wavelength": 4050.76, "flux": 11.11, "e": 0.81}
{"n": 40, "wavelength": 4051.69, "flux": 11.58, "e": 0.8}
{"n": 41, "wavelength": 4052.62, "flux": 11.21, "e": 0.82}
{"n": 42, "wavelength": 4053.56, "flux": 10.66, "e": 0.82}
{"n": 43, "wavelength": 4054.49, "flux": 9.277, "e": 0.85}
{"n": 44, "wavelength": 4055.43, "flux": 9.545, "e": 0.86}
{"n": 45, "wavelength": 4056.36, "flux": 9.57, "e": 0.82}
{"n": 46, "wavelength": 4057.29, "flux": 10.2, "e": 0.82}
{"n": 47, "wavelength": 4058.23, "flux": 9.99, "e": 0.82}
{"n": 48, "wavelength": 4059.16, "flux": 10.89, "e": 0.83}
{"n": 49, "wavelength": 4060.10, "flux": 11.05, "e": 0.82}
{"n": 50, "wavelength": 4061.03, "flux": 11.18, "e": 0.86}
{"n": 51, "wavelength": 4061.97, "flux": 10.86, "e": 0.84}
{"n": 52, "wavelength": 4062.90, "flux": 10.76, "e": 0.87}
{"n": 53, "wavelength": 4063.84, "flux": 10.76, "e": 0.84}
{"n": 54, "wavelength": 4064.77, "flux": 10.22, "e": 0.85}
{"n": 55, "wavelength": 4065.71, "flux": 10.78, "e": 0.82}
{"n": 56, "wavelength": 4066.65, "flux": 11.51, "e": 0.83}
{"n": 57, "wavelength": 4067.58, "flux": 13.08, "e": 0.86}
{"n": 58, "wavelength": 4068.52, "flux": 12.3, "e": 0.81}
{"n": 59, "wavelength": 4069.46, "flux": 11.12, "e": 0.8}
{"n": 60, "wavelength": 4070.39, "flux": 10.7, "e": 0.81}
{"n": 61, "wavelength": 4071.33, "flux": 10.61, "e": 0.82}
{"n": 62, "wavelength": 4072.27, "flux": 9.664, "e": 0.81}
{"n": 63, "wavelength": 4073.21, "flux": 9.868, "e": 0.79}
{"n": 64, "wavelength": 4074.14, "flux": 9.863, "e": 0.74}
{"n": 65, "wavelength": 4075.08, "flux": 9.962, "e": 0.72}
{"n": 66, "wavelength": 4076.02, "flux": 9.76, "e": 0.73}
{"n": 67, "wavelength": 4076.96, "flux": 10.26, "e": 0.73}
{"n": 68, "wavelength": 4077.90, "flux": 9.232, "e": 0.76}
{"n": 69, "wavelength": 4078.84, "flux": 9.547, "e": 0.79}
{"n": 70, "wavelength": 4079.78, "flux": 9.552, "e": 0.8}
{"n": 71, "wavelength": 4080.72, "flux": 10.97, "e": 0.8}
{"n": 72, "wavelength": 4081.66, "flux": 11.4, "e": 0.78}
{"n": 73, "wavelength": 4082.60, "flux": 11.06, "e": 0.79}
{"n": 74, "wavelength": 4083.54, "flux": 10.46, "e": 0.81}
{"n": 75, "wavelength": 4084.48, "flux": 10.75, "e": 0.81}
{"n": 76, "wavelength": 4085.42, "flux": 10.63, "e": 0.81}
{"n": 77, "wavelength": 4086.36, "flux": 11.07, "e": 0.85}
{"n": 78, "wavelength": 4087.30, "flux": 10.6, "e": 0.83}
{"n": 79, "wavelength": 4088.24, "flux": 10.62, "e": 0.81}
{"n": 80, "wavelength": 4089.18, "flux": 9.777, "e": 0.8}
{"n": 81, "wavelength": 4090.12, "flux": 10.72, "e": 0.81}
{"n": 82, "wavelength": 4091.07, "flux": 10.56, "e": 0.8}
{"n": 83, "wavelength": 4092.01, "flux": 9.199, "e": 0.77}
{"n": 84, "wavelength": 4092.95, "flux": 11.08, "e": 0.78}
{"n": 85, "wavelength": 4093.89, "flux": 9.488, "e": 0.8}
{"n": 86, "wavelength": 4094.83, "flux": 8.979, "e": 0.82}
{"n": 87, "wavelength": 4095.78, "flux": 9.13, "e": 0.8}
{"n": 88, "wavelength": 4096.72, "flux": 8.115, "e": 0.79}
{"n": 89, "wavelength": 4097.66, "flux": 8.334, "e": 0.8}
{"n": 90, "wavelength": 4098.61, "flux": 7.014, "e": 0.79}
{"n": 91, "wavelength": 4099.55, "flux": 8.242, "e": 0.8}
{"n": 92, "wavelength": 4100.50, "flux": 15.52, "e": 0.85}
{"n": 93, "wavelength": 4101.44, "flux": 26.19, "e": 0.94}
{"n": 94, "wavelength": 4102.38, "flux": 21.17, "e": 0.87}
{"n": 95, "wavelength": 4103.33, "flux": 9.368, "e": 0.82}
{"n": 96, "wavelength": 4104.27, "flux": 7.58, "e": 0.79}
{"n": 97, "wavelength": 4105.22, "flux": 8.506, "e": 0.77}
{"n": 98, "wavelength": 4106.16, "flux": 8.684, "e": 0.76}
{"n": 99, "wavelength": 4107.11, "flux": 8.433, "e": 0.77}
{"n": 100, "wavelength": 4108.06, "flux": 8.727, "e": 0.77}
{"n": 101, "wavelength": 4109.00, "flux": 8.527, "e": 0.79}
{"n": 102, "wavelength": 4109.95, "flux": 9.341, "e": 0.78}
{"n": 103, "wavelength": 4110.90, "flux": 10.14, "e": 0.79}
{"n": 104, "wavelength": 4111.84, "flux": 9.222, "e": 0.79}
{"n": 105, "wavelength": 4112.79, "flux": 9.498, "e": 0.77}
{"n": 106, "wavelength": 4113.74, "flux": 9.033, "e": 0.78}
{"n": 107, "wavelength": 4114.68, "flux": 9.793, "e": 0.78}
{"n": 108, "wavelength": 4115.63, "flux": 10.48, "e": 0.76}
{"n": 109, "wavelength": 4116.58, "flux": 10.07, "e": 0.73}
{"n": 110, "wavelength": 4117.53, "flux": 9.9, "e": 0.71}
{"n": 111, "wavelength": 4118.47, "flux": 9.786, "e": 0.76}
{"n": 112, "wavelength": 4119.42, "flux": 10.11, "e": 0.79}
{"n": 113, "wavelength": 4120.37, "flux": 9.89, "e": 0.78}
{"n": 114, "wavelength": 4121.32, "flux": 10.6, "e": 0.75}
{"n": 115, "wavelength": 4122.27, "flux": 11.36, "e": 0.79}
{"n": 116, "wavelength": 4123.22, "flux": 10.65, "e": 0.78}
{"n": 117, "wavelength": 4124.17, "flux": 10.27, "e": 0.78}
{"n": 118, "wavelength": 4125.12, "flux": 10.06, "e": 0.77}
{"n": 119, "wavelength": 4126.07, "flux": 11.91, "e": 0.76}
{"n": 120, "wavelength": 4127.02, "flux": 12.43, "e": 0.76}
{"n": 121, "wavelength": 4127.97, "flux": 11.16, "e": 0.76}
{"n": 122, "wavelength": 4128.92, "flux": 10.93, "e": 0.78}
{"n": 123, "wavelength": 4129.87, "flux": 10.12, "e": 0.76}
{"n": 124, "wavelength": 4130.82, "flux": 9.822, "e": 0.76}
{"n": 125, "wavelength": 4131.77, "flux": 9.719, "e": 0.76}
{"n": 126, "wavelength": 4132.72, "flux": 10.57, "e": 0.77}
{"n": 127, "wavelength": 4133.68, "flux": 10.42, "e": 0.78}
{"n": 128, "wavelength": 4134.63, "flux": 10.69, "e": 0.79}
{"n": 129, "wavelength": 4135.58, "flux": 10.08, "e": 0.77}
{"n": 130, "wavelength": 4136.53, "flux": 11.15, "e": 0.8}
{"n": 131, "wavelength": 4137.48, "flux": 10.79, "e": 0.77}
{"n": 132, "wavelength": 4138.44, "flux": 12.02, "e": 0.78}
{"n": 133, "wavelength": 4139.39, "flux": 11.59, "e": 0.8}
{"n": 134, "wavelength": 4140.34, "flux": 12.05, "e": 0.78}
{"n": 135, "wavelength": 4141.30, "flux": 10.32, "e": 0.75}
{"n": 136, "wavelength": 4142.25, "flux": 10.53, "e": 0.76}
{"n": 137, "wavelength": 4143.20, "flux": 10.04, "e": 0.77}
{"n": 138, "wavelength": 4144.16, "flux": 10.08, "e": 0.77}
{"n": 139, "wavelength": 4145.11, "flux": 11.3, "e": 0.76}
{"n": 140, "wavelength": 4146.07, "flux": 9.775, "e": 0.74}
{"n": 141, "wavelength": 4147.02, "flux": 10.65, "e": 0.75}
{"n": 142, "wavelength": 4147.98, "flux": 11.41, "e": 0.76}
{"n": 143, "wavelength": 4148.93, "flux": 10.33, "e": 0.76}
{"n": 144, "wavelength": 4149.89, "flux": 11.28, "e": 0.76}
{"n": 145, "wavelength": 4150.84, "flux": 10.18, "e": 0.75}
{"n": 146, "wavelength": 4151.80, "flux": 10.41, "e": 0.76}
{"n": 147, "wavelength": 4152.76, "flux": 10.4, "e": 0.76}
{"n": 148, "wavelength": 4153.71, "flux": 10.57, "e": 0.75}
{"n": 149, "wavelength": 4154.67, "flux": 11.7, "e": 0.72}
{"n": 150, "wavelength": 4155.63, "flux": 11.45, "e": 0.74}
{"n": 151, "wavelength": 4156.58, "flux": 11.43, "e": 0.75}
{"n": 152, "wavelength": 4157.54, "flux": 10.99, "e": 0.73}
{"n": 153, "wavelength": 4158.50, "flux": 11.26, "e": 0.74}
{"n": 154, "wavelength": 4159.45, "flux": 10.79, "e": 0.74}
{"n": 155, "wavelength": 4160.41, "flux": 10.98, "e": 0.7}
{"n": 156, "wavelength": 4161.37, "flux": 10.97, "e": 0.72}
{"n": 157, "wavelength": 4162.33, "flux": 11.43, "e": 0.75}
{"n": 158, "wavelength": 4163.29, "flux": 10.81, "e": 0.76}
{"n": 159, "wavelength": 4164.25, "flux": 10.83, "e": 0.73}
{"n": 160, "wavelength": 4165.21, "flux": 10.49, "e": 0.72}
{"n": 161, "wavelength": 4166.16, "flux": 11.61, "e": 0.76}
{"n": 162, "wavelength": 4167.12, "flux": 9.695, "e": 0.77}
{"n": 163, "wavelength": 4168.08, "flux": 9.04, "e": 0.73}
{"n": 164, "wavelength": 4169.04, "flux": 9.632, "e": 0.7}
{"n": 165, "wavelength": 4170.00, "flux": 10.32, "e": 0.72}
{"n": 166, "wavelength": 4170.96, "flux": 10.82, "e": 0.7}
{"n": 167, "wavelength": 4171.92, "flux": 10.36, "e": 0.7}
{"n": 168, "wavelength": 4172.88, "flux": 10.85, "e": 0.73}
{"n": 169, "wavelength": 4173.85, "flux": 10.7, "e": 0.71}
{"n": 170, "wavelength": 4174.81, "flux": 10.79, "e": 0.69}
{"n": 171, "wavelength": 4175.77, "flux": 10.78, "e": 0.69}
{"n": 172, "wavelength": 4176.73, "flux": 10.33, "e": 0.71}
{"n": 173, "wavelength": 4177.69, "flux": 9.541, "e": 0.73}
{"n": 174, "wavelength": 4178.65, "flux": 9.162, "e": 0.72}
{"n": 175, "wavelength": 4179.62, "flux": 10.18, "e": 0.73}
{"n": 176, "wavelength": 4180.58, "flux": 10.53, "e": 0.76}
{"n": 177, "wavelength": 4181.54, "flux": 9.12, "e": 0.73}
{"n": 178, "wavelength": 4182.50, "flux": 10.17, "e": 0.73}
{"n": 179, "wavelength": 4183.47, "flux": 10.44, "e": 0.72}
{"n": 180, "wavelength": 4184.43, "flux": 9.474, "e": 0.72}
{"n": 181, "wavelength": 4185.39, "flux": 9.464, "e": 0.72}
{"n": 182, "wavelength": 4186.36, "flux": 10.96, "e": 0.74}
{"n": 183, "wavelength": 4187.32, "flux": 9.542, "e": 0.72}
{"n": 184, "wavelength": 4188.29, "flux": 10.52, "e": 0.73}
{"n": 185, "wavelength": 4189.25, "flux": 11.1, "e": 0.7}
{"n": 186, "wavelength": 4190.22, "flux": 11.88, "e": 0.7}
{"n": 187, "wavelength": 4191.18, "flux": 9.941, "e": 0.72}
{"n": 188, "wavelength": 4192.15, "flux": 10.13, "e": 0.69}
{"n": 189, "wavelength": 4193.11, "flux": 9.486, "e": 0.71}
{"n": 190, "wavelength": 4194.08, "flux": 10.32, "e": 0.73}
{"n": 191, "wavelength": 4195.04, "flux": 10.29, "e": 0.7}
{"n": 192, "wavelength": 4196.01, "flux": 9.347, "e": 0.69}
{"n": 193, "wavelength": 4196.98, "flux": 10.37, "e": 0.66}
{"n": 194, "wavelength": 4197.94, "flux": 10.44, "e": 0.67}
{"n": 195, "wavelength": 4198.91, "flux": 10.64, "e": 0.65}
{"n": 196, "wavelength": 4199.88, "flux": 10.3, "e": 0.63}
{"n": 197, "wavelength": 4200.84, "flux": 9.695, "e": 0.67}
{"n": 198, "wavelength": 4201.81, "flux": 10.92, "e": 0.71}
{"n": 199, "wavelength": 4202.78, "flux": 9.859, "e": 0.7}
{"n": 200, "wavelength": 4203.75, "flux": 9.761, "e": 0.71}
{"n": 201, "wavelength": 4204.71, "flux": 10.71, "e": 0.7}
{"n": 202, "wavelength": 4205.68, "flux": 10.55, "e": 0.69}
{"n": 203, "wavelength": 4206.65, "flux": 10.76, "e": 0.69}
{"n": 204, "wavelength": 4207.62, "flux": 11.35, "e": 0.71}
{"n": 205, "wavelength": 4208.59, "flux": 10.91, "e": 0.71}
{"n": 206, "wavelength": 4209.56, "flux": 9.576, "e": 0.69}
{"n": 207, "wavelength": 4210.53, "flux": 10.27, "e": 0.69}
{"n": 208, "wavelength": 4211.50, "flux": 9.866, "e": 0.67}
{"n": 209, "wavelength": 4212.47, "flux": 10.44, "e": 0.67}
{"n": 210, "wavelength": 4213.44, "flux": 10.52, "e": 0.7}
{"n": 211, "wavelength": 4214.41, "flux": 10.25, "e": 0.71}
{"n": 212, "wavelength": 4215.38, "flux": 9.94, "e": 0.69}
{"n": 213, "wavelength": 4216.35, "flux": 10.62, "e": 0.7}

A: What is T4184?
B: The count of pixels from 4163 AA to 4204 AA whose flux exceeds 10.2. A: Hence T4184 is 25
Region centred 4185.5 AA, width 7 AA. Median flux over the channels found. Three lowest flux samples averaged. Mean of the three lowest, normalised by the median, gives 0.933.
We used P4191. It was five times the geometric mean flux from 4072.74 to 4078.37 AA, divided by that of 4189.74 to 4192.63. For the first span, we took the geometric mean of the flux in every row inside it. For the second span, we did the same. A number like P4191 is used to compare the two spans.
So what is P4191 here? 4.6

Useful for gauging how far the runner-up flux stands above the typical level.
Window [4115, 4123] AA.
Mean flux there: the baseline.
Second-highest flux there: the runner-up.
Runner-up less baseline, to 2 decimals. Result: 0.33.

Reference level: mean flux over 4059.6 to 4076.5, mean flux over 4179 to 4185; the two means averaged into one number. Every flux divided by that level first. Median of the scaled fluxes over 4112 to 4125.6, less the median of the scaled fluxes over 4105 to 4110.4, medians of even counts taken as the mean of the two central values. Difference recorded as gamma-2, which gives 0.14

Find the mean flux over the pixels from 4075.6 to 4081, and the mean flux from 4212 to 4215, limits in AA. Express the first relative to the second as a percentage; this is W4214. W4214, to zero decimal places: 95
